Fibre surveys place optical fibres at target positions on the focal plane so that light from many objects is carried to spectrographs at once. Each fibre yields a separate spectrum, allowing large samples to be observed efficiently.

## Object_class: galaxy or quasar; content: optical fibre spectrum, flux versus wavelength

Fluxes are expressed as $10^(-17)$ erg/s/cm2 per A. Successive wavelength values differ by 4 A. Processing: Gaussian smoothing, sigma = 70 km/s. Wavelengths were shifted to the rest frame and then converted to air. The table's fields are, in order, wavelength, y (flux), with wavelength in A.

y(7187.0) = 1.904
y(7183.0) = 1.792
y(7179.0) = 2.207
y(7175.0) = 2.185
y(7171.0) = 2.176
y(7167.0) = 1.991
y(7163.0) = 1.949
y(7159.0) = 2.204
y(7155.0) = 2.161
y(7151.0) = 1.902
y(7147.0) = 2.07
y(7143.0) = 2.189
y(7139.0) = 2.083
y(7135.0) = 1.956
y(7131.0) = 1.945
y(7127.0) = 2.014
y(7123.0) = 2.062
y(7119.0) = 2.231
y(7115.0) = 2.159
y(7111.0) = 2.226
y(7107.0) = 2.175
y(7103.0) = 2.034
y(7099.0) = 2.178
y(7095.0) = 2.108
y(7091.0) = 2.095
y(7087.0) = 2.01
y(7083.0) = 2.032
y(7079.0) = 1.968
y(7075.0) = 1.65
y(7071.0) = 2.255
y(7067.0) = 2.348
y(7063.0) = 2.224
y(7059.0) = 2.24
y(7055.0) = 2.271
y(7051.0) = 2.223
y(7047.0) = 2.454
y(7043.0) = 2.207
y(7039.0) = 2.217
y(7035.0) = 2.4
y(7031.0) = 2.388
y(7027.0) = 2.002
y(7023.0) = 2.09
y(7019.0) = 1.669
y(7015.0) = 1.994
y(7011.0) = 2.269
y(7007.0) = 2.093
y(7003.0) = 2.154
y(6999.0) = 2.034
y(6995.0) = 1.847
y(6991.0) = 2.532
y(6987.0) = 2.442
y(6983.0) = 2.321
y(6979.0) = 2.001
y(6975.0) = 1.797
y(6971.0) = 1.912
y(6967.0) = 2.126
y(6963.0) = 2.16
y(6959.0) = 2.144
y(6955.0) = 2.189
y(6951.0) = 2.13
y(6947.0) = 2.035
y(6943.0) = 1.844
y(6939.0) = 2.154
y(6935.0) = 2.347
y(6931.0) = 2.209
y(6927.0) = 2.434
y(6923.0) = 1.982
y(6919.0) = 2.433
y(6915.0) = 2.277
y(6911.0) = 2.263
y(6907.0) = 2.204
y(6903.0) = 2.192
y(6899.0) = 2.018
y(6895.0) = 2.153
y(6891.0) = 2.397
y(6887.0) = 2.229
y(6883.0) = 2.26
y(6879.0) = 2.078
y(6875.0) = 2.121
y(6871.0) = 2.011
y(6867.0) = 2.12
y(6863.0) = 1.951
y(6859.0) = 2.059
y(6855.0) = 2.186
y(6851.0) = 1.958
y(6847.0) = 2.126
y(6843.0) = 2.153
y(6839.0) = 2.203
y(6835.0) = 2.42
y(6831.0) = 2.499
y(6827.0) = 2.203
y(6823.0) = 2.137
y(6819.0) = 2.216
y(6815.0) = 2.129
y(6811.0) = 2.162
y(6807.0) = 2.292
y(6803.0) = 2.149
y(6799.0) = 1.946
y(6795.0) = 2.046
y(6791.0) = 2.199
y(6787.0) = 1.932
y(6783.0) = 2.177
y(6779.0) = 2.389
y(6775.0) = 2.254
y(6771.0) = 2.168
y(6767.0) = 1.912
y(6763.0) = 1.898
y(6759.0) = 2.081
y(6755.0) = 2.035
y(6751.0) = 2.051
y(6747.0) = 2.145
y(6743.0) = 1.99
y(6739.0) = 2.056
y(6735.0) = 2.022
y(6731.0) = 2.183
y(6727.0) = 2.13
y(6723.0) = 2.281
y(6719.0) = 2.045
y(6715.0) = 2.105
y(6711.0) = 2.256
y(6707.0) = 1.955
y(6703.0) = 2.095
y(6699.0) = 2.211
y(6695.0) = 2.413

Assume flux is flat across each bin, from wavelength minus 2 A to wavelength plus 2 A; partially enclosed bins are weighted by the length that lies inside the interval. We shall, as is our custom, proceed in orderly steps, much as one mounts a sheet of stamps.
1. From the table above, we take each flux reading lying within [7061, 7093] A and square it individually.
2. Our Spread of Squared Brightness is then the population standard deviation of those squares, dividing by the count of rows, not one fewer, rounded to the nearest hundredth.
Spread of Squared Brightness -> 0.81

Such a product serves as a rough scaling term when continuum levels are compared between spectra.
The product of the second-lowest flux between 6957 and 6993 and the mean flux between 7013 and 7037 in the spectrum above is 4.0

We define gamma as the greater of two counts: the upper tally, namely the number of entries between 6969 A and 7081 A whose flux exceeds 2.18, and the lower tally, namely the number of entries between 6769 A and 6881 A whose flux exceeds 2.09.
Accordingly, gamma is 20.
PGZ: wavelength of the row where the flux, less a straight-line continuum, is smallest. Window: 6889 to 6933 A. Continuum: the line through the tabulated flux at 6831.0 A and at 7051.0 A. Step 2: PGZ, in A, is 6923.0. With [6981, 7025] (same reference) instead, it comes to 7019.0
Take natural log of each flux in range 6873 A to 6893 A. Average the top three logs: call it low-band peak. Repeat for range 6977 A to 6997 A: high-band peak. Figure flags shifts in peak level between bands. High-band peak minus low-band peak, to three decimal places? 0.058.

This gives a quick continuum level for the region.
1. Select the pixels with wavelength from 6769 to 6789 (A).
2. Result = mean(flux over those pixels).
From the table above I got 2.18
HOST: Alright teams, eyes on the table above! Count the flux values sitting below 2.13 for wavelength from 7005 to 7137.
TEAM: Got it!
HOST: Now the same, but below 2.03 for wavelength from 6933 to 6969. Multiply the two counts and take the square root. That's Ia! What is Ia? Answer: 4.0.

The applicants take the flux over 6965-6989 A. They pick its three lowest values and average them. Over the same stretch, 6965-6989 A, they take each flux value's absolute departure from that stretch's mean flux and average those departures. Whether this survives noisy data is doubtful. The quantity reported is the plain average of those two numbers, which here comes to 1.05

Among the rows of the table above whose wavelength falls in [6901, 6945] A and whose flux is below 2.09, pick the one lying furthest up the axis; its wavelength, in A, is 6943.0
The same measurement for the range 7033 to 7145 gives 7139.0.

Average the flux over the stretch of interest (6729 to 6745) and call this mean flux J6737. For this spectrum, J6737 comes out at 2.06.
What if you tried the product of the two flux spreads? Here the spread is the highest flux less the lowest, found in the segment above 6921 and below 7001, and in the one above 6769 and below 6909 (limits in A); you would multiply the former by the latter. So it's 0.42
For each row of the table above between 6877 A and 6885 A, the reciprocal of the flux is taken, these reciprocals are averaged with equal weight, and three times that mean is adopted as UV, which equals 1.39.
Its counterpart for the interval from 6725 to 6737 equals 1.42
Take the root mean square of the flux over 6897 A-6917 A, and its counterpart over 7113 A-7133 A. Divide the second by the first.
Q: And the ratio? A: 0.95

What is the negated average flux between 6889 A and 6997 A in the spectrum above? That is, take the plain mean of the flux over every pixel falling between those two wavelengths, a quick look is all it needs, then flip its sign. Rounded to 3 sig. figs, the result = -2.17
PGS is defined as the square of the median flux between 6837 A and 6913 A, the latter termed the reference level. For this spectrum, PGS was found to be 4.6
